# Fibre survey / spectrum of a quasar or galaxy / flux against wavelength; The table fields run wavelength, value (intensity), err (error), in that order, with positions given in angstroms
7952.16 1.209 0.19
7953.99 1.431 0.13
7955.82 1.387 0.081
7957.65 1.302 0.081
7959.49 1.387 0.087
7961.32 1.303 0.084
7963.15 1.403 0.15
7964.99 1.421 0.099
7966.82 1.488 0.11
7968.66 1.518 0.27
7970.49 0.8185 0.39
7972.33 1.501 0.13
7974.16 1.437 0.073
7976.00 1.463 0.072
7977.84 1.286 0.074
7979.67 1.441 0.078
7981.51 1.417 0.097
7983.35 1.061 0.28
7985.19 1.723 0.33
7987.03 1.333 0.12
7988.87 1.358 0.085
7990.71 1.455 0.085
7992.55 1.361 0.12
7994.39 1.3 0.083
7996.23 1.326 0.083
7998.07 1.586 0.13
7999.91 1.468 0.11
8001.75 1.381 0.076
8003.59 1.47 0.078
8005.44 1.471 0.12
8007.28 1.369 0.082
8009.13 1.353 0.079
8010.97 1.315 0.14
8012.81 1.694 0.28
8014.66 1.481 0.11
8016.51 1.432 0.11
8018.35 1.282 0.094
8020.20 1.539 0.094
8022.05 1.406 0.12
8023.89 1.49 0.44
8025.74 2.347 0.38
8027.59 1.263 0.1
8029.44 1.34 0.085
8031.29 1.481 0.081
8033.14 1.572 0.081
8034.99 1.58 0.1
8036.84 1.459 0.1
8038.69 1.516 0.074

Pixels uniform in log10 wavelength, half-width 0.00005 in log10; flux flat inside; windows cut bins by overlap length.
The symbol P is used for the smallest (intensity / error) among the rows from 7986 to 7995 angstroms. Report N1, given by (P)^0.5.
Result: 3.3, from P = 11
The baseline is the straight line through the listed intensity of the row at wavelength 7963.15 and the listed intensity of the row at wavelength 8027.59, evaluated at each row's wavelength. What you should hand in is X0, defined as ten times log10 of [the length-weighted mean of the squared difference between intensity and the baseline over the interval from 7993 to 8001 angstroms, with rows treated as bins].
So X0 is -17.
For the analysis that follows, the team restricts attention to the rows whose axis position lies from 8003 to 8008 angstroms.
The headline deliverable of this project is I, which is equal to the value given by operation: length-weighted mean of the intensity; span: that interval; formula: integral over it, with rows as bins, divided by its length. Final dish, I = 1.44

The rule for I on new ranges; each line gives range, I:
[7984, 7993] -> 1.44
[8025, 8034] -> 1.58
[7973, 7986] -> 1.40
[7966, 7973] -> 1.32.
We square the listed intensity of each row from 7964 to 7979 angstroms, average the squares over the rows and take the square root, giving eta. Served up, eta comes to 1.38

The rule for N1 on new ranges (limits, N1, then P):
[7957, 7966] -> 3.1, 9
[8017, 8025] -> 1.8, 3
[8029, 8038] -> 3.8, 15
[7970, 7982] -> 1.4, 2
